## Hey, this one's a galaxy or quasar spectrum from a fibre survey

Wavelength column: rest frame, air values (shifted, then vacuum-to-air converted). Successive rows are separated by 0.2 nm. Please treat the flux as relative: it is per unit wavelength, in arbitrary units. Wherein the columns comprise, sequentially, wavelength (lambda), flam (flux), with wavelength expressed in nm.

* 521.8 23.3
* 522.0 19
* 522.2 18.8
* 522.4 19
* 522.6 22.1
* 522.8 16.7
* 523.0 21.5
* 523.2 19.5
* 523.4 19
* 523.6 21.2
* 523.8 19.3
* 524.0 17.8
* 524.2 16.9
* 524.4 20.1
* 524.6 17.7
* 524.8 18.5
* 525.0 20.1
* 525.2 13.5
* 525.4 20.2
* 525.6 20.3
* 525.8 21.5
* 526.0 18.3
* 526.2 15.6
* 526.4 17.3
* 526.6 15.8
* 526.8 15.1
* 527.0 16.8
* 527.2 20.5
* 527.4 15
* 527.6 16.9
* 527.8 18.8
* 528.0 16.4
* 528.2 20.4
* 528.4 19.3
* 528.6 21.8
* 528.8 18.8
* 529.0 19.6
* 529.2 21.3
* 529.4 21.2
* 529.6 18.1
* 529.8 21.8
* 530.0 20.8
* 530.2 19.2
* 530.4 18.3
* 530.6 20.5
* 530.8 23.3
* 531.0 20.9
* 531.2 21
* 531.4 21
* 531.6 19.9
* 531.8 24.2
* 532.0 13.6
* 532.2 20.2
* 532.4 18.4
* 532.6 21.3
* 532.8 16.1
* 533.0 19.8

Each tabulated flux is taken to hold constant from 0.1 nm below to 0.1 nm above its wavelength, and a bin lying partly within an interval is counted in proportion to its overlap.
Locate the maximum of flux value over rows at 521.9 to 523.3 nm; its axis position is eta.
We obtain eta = 522.6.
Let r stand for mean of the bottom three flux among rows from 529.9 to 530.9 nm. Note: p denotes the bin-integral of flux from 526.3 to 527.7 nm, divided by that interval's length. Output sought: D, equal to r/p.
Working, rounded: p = 16.8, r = 19.3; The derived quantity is 1.15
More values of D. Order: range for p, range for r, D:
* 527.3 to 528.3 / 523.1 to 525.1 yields 1.00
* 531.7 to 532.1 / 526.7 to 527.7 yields 0.83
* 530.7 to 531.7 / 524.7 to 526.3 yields 0.74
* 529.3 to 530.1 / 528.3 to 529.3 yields 0.94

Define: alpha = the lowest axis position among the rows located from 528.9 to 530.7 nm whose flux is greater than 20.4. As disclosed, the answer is 529.2 nm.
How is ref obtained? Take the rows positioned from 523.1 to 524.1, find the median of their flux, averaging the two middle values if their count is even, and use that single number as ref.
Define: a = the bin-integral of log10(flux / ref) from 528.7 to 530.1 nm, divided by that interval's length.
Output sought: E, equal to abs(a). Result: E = 0.019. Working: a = 0.019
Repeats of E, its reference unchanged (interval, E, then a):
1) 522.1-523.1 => 0.005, 0.005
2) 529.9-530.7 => 0.008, 0.008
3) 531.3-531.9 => 0.049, 0.049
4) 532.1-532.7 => 0.014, 0.014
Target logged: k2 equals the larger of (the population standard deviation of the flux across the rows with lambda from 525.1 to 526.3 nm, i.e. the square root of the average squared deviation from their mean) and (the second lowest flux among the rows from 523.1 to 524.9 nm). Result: 17.7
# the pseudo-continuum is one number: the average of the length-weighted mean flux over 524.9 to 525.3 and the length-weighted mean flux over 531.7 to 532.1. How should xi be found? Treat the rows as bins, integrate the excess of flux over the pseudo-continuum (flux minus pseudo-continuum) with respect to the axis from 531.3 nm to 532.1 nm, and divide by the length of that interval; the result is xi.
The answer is 1.8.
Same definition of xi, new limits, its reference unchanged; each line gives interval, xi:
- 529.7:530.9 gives 2.8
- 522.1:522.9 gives 1.3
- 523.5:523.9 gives 2.4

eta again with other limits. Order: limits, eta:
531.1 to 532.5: 531.8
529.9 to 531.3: 530.8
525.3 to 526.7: 525.8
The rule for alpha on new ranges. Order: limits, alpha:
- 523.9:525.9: 525.8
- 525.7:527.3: 525.8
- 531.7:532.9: 531.8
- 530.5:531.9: 530.6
